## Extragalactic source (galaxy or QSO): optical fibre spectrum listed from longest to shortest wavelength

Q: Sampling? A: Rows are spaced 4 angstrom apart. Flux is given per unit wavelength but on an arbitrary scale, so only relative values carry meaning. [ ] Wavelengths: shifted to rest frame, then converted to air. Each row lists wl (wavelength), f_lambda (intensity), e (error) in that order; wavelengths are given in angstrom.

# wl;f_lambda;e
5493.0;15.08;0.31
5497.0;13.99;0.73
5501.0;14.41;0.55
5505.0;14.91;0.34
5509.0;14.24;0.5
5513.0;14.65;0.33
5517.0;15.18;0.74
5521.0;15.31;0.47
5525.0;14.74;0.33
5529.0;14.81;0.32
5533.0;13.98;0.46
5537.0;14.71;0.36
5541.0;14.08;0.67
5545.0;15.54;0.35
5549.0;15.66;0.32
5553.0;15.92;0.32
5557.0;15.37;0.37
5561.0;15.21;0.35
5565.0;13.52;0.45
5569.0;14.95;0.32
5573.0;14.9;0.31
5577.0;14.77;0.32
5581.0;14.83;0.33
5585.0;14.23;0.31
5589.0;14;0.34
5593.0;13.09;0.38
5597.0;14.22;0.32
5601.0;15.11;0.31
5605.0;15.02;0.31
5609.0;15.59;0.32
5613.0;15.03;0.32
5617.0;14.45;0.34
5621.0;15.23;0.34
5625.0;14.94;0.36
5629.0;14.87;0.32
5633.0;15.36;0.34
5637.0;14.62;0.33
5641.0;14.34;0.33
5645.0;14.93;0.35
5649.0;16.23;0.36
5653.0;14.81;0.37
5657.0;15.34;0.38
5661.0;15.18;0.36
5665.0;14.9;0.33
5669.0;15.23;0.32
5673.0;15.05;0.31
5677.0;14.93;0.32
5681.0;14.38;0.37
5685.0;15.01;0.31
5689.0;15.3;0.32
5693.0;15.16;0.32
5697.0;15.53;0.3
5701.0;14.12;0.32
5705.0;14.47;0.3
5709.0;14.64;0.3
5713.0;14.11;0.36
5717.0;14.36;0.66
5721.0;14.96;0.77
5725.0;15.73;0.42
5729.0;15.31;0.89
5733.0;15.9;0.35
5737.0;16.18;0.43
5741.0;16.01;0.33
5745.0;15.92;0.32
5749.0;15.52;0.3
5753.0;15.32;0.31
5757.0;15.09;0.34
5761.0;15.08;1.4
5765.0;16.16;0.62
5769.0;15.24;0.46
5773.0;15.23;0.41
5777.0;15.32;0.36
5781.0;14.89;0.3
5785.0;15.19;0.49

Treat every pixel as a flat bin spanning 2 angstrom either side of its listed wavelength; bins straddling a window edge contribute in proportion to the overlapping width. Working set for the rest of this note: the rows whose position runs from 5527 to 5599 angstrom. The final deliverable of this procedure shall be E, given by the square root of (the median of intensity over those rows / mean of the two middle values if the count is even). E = 3.85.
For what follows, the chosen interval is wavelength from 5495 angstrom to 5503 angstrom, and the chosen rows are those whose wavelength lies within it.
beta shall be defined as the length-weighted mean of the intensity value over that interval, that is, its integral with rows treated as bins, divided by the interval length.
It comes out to 14.2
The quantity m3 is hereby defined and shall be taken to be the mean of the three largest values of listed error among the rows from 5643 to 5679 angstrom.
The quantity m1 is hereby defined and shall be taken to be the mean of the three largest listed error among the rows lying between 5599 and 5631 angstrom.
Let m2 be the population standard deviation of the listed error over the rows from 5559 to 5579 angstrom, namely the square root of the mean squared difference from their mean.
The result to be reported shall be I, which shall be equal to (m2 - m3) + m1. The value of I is 0.03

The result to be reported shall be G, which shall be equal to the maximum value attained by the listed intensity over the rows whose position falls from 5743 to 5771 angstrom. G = 16.16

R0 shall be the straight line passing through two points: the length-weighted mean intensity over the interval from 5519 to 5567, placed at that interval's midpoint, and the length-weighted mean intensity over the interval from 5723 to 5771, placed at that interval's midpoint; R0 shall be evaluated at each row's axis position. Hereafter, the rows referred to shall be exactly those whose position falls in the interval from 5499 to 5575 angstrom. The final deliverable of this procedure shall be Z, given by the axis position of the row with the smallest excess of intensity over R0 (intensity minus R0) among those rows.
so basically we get 5565.0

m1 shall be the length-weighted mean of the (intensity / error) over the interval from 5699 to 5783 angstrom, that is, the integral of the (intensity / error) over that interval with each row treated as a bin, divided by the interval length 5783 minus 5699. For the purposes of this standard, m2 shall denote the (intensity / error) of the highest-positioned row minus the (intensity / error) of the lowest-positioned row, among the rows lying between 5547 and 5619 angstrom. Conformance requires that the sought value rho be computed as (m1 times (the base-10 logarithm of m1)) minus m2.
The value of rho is 66.9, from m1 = 38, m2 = -6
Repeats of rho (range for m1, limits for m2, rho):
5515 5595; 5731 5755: 60.3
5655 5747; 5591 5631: 55.8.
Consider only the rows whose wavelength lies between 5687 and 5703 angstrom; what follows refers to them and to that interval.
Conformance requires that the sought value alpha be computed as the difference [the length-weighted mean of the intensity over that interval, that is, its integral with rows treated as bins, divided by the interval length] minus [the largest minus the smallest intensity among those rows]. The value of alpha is 13.6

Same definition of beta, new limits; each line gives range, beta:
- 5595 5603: 14.7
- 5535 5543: 14.4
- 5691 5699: 15.3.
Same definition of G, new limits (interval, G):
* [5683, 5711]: 15.53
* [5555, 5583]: 15.37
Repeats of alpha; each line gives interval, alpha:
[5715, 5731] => 13.7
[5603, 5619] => 13.9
